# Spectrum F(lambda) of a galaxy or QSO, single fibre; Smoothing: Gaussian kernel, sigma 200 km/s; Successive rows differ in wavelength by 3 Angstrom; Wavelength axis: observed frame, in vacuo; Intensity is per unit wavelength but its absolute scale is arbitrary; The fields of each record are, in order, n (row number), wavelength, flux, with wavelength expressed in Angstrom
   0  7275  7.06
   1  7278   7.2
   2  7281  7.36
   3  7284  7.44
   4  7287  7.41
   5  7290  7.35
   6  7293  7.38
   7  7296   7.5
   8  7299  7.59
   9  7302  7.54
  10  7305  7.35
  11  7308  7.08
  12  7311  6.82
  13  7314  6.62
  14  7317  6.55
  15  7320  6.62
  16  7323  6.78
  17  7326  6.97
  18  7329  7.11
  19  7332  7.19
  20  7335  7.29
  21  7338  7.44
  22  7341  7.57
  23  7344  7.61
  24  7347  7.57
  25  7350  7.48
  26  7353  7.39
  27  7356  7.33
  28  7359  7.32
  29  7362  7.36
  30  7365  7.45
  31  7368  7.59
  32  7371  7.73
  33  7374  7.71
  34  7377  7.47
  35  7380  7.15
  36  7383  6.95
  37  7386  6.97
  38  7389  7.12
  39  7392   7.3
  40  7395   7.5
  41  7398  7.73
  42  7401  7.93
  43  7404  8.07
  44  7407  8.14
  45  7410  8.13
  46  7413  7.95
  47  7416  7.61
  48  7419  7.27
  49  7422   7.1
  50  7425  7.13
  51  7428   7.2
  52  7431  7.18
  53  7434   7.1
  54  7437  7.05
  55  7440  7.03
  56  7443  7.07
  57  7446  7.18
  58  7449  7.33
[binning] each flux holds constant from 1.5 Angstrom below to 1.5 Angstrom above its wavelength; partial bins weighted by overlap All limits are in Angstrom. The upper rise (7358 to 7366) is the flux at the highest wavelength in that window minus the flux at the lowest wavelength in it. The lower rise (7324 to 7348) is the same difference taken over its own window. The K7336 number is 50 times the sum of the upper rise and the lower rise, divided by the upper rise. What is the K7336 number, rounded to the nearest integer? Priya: 281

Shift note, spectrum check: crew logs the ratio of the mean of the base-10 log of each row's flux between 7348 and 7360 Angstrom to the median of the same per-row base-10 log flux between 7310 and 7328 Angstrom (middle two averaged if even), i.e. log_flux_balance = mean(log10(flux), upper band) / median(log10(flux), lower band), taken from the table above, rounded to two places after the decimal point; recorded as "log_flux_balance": 1.05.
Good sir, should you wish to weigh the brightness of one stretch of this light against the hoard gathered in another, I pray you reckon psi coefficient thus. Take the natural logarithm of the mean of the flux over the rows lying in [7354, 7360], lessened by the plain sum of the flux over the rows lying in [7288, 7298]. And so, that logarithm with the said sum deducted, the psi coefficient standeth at -20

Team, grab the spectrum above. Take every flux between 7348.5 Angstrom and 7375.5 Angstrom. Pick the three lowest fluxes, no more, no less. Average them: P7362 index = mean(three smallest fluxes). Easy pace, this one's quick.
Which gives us 7.34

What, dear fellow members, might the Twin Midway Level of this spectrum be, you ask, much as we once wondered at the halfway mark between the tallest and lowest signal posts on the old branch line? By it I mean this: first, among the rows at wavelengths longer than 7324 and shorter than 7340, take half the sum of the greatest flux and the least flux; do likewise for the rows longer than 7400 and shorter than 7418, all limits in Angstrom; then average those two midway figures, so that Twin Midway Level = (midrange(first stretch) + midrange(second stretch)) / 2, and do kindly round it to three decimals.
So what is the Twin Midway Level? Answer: 7.540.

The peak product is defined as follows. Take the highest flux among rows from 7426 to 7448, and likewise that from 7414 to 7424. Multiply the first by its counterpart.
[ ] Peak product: 54.8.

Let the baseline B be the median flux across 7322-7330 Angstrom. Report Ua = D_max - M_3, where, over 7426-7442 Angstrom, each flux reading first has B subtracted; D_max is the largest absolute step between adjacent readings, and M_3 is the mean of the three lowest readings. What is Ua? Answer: 0.0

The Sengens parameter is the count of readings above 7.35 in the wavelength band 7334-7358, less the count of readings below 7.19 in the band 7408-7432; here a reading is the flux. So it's 3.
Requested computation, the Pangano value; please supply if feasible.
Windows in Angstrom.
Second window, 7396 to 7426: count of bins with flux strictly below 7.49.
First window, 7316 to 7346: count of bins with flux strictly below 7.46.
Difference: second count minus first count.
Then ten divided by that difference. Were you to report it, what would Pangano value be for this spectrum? -2.0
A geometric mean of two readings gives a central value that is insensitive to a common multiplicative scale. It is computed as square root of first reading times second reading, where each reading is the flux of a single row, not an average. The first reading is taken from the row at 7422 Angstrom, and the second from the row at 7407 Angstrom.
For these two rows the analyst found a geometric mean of 7.60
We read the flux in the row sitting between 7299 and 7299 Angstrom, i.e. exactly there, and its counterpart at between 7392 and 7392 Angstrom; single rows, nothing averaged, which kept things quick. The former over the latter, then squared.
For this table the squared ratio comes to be 1.08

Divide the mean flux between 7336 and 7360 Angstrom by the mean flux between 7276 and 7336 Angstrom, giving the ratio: 1.043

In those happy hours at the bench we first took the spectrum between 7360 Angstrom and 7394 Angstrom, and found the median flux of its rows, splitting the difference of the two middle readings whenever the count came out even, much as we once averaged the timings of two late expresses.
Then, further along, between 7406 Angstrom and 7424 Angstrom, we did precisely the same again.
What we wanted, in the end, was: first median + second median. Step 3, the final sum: 15.1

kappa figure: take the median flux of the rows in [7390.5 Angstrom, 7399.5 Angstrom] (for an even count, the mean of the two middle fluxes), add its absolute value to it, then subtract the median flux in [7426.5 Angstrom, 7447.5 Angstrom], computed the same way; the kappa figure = 7.9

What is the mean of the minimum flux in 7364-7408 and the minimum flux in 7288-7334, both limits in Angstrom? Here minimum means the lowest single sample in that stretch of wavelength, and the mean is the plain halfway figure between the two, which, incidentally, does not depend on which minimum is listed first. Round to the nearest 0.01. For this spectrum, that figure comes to 6.75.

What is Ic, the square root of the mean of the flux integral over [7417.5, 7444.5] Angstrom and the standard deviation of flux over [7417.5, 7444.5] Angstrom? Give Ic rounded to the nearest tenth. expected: 9.8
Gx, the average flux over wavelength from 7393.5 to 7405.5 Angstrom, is 7.8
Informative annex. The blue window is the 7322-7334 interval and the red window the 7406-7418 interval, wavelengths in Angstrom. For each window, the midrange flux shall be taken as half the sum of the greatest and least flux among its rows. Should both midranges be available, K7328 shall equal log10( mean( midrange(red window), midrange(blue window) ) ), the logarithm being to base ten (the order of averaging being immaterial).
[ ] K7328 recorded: 0.871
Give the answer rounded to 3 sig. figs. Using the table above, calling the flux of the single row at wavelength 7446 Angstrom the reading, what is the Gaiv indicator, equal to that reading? 7.18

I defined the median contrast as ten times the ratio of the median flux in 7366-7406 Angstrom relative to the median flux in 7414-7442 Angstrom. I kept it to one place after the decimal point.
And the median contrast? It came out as 10.5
